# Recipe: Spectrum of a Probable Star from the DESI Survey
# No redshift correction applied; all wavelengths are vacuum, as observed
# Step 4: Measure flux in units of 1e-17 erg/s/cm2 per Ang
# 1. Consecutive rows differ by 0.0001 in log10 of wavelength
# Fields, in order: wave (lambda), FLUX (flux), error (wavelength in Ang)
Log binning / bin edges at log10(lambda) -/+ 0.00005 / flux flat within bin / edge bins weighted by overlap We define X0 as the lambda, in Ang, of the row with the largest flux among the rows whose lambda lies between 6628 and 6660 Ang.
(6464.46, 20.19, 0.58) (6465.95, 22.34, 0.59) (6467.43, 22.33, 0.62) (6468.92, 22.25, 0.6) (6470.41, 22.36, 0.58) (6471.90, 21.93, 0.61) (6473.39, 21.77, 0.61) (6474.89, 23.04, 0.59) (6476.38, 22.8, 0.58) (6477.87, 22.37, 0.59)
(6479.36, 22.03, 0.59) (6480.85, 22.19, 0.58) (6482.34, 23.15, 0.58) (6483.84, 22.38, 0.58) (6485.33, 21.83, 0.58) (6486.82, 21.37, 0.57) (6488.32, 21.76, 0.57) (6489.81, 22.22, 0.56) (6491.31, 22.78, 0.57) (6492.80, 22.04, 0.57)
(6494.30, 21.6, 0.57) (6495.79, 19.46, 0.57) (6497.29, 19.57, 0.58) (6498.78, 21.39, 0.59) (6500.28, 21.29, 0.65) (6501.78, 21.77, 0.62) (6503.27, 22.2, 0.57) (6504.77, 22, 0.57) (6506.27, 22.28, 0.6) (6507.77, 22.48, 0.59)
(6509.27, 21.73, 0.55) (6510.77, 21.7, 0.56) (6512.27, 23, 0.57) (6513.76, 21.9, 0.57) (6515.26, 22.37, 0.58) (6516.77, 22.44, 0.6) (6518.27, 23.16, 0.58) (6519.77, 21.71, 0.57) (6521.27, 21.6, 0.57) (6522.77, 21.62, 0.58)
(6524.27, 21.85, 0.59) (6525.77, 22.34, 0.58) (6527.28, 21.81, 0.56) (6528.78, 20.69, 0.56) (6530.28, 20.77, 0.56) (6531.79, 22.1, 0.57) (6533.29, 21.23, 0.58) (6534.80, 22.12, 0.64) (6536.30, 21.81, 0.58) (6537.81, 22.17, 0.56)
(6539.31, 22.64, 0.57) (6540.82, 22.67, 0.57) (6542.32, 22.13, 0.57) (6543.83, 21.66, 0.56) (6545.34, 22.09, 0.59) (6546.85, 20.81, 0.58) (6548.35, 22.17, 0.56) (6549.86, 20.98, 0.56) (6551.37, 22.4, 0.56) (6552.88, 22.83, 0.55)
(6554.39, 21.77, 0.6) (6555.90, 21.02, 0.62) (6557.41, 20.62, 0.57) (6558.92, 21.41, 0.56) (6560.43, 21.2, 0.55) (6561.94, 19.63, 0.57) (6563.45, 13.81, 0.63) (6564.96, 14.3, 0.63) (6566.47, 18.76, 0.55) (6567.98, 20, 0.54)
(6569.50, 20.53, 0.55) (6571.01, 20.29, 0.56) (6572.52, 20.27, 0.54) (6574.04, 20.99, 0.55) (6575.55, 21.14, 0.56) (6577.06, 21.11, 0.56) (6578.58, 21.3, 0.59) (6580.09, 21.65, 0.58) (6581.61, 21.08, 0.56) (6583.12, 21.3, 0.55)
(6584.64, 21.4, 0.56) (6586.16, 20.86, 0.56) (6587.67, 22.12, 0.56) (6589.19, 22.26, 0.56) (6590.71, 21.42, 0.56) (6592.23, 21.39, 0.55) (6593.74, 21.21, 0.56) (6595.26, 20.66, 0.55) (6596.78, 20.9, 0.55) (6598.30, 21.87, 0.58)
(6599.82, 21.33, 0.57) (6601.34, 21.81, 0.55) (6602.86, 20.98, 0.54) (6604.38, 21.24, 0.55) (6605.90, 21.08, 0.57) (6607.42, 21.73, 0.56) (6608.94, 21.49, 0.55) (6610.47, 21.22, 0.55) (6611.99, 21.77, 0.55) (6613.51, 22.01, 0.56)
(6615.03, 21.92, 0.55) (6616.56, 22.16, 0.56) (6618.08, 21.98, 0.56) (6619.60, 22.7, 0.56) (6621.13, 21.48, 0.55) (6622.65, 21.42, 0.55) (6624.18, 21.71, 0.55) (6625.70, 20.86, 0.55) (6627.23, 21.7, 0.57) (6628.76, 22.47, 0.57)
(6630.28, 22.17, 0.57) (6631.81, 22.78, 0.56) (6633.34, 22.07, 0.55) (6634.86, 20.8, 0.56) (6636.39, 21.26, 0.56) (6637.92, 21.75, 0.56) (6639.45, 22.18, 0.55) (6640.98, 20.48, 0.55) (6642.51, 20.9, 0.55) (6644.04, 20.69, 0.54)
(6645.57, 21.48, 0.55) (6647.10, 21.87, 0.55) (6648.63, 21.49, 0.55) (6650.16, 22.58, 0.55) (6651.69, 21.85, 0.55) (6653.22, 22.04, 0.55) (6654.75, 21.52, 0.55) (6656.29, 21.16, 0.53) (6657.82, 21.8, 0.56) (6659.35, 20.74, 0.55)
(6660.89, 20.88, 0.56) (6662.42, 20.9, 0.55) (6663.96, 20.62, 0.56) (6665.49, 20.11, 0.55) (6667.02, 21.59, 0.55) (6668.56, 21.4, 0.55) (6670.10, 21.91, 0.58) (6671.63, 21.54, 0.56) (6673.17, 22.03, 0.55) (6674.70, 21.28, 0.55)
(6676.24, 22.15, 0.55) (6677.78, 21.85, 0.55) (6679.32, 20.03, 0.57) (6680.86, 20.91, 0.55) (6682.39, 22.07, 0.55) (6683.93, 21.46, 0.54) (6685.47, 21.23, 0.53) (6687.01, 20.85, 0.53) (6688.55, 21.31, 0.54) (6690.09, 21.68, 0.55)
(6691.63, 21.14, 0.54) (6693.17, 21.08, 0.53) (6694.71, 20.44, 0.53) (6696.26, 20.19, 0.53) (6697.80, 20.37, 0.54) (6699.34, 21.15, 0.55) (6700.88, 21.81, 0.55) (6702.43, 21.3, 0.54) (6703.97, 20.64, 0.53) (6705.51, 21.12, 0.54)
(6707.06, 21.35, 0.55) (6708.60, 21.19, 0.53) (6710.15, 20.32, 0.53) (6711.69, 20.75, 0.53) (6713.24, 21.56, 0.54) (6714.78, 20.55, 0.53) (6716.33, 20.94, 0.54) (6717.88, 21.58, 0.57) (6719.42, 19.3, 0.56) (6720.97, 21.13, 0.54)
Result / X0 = 6631.81 Ang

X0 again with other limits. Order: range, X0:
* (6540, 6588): 6552.88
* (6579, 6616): 6589.19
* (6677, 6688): 6682.39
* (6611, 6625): 6619.60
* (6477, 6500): 6482.34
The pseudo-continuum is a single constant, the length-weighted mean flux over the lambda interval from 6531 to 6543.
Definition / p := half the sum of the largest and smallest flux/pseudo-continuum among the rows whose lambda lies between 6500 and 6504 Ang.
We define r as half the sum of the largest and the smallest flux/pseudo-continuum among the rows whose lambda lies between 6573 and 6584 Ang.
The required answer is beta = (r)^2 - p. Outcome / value -0.054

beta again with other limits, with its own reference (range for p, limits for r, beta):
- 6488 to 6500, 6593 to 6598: -0.059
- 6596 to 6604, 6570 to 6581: -0.068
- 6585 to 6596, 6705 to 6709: -0.048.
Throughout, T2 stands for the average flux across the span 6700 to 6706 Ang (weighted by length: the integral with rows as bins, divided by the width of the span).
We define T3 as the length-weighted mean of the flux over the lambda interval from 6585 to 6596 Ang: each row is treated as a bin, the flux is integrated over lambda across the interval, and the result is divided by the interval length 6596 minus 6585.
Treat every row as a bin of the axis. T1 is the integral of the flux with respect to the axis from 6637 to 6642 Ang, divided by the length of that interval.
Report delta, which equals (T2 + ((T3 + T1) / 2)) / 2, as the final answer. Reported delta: 21.3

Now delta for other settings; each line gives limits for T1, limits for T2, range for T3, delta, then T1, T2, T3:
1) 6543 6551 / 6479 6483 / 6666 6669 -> 22.0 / 21.6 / 22.5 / 21.4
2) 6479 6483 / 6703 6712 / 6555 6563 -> 21.2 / 22.5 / 20.9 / 20.5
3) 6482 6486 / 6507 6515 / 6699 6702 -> 22.1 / 22.4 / 22.2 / 21.5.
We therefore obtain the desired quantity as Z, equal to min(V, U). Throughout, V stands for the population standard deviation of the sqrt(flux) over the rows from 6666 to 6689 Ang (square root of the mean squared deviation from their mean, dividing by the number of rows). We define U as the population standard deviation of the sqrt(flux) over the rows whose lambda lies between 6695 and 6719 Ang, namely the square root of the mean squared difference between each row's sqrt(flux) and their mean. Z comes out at 0.053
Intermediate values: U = 0.053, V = 0.059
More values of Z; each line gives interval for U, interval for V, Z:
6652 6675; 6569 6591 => 0.059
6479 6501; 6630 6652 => 0.072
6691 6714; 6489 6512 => 0.051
